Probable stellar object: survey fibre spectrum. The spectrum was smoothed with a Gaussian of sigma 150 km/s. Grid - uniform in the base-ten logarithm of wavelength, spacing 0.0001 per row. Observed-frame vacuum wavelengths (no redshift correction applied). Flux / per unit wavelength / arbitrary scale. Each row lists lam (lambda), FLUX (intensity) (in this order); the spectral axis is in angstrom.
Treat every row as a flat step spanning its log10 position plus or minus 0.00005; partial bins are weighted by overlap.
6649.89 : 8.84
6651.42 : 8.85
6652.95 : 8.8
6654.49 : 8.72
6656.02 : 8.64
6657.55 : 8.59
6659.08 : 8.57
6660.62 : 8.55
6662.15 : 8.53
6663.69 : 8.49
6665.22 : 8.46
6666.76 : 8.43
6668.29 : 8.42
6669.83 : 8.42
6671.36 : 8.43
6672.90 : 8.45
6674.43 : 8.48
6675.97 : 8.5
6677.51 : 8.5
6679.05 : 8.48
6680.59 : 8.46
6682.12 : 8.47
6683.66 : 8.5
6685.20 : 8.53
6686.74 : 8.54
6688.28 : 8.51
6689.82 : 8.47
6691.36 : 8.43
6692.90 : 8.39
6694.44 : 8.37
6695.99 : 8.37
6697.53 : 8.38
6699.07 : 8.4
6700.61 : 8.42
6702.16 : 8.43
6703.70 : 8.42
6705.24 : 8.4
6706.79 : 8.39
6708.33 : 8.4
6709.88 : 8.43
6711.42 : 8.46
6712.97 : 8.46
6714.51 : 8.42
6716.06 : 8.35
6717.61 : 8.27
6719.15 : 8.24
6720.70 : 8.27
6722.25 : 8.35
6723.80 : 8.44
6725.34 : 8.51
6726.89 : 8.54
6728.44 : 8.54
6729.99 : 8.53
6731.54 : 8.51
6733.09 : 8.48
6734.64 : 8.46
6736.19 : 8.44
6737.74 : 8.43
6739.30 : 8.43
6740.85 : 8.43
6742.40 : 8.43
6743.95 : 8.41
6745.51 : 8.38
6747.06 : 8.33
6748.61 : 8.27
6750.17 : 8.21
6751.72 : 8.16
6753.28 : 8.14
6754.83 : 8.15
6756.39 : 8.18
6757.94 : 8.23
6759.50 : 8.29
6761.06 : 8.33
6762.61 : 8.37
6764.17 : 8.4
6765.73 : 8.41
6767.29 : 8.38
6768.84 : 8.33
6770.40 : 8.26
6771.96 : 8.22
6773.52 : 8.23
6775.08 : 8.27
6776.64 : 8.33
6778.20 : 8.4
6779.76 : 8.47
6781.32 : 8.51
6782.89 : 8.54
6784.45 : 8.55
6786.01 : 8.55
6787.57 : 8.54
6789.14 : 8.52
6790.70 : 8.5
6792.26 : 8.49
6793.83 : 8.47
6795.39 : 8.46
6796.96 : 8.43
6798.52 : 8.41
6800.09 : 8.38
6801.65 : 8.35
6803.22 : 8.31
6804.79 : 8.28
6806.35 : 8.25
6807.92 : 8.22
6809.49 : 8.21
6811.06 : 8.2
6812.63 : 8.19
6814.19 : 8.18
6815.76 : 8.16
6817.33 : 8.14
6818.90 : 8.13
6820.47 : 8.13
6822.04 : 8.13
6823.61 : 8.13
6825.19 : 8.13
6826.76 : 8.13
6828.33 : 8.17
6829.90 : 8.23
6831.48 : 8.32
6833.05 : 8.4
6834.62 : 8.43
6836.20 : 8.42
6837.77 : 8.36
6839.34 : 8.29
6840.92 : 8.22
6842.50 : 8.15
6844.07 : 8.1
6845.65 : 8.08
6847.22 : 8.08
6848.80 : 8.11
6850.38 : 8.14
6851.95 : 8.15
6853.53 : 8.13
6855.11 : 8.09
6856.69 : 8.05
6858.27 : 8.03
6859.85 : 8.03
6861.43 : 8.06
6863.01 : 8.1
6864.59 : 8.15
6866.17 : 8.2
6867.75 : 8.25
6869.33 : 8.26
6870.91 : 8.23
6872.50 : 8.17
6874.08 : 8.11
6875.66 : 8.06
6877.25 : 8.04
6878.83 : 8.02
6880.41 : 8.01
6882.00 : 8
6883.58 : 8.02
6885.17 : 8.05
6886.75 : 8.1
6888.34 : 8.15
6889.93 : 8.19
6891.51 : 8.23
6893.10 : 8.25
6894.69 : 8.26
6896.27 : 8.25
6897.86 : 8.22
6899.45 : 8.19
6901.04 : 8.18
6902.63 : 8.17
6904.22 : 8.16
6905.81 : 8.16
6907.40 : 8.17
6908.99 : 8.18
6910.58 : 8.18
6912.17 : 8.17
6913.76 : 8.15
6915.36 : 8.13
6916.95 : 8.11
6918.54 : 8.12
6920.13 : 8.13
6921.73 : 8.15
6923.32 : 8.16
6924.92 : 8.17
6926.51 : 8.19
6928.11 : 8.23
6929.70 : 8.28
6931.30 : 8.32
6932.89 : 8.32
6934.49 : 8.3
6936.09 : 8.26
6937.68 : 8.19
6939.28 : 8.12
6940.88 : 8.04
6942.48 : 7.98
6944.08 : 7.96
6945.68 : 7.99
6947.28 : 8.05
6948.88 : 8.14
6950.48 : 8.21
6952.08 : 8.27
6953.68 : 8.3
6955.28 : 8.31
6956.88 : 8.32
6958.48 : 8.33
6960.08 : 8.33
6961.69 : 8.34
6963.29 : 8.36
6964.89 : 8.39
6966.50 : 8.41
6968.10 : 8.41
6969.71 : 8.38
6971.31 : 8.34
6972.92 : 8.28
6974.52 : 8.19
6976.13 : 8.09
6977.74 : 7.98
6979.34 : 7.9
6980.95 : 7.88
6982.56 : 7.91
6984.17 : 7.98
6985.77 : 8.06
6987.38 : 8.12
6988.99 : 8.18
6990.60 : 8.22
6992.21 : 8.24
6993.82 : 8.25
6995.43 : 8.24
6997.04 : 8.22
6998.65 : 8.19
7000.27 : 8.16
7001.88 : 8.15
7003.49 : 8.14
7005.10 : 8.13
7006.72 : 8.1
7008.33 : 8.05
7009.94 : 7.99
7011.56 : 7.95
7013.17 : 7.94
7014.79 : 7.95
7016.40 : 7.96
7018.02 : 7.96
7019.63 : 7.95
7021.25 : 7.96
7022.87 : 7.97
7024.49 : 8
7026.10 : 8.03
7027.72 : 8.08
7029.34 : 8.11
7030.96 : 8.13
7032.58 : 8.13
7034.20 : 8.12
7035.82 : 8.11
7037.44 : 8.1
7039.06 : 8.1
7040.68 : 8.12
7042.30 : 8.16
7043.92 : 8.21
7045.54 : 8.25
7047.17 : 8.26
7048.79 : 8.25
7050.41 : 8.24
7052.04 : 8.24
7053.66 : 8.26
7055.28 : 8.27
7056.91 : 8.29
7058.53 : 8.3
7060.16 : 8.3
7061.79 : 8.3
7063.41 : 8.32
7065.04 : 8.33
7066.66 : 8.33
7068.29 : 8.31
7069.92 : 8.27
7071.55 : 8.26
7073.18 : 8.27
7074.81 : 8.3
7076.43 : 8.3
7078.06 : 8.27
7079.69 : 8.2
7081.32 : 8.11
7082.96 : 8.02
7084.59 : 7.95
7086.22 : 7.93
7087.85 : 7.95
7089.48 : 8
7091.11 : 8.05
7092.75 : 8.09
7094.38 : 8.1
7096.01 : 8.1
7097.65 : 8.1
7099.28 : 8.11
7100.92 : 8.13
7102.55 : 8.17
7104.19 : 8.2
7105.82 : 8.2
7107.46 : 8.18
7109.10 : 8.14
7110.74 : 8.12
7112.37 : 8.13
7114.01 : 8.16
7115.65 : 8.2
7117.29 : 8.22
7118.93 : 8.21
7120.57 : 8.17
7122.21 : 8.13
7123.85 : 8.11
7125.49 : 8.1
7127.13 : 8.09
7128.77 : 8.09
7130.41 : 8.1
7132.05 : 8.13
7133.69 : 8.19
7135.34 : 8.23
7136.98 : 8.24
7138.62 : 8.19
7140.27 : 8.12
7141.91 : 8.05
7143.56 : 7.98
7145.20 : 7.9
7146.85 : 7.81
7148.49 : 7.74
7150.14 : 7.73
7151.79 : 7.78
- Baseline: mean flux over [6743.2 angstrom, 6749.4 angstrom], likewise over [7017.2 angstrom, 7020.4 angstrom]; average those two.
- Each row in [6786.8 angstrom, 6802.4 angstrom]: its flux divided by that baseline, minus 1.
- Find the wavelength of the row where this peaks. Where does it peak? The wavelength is 6787.57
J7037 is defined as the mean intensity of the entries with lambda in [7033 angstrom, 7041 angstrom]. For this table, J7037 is 8.1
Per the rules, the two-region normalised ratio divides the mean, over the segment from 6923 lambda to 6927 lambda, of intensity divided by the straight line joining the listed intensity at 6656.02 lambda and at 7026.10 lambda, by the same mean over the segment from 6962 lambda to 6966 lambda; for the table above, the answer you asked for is 0.968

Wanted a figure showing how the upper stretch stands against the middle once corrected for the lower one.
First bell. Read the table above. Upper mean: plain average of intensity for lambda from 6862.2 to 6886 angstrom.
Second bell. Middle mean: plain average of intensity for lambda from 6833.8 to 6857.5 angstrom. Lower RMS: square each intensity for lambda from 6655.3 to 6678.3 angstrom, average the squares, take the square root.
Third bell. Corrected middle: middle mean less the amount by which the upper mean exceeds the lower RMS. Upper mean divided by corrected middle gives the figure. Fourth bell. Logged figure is 0.95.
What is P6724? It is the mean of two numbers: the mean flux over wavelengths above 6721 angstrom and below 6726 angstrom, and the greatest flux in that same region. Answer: 8.47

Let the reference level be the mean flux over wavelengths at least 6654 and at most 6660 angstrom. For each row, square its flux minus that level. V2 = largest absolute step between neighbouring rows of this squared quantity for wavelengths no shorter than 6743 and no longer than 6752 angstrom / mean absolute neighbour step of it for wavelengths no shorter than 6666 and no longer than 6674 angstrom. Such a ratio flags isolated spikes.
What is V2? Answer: 12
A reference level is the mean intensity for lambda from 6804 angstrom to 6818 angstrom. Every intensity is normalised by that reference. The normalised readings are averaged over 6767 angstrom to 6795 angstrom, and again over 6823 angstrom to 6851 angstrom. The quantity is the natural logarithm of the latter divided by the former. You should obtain -0.025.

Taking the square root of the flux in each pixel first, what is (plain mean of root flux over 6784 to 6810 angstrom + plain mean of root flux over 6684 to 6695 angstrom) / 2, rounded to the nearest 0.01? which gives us 2.90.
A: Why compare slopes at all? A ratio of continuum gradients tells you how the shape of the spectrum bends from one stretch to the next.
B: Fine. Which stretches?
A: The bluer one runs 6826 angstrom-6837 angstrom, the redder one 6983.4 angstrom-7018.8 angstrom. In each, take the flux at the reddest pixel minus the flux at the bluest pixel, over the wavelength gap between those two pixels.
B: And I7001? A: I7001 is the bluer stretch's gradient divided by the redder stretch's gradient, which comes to -52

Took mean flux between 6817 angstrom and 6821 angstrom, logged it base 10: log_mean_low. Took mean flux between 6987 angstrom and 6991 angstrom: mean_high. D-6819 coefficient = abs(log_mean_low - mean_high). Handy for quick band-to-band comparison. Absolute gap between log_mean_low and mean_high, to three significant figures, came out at 7.26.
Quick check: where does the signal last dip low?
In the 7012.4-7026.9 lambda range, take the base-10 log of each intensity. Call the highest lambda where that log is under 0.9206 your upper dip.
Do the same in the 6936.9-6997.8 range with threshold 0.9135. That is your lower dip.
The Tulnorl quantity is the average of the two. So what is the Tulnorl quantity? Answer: 7007.5 angstrom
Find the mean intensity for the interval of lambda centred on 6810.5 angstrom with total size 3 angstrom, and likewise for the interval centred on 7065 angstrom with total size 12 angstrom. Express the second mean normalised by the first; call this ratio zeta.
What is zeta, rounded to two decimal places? 1.01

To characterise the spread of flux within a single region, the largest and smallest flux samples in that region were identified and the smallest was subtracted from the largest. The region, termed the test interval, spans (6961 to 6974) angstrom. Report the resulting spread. 0.13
